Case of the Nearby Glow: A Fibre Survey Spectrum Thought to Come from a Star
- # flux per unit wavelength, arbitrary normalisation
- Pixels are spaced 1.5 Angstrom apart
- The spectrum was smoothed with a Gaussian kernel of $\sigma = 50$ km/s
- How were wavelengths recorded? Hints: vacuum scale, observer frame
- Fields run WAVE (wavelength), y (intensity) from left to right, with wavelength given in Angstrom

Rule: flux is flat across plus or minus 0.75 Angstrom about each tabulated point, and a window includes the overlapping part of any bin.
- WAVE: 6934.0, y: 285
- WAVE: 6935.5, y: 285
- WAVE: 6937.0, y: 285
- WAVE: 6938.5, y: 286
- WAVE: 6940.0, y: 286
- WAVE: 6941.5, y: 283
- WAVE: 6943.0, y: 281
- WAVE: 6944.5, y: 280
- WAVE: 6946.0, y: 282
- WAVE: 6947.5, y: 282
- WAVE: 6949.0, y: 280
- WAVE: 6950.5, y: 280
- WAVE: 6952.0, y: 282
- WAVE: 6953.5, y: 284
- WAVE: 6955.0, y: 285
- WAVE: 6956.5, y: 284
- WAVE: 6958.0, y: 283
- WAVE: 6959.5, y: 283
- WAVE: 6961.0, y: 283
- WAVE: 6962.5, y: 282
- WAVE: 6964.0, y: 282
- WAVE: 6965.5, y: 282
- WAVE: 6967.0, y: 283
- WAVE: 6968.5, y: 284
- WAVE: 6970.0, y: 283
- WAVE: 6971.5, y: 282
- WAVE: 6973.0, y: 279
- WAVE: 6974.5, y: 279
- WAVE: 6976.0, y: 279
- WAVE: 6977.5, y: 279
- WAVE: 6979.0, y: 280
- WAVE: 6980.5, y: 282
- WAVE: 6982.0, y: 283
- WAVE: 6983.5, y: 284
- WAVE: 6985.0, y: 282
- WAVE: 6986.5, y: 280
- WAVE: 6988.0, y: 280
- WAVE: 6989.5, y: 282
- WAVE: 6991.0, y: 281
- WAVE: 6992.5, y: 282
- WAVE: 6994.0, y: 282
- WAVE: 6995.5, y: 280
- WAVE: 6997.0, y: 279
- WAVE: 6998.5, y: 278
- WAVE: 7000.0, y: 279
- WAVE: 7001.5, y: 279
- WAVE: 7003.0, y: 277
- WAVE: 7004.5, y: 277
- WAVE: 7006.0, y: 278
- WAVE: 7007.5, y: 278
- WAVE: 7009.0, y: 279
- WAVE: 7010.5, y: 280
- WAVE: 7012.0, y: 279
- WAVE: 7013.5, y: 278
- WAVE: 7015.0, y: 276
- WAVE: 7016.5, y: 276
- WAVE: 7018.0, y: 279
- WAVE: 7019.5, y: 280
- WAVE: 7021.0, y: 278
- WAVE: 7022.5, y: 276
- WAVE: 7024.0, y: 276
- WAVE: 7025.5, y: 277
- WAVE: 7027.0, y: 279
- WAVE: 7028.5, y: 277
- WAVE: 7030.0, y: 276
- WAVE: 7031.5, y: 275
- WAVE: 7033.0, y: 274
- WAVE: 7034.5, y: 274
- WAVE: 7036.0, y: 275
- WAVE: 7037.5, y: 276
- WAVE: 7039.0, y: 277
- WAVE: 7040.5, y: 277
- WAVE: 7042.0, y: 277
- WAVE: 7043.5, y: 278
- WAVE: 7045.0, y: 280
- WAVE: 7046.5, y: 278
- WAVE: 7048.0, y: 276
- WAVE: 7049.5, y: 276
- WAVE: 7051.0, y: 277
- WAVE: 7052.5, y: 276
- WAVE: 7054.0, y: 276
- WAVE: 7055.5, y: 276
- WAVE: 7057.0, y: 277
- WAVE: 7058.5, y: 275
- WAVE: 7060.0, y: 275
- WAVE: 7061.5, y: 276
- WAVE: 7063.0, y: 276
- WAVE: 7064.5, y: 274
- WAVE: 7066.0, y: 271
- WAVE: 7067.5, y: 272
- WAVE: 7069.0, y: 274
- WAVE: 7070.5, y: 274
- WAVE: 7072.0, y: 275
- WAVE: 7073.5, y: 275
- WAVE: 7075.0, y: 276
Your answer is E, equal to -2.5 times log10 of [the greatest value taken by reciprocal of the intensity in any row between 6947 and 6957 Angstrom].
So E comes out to 6.12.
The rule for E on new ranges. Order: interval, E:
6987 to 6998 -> 6.11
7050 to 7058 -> 6.10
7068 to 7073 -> 6.09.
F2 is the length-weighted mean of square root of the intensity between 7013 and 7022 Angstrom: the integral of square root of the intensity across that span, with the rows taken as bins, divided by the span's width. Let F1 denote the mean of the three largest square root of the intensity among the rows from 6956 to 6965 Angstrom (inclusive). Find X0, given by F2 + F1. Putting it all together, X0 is 33.5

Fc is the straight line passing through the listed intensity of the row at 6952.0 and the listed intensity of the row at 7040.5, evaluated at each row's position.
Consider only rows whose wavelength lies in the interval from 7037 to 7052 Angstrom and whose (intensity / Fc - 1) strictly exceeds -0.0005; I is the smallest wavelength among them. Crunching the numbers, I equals 7039.0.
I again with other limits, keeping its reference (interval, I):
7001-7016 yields 7009.0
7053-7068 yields 7057.0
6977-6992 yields 6980.5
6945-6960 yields 6952.0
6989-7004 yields 6989.5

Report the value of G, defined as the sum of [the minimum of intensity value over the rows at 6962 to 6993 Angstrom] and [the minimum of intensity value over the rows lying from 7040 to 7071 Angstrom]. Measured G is 550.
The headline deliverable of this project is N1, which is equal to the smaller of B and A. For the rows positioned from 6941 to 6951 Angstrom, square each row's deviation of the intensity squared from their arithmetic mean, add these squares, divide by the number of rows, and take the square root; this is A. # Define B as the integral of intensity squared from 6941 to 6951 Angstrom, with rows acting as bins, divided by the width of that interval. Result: 633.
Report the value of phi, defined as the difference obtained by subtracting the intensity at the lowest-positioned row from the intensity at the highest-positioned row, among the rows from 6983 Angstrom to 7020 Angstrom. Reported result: -4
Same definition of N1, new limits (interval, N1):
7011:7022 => 786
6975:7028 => 1145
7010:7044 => 931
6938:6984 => 1092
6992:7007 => 951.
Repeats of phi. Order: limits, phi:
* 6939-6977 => -7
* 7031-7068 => -3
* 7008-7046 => 1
